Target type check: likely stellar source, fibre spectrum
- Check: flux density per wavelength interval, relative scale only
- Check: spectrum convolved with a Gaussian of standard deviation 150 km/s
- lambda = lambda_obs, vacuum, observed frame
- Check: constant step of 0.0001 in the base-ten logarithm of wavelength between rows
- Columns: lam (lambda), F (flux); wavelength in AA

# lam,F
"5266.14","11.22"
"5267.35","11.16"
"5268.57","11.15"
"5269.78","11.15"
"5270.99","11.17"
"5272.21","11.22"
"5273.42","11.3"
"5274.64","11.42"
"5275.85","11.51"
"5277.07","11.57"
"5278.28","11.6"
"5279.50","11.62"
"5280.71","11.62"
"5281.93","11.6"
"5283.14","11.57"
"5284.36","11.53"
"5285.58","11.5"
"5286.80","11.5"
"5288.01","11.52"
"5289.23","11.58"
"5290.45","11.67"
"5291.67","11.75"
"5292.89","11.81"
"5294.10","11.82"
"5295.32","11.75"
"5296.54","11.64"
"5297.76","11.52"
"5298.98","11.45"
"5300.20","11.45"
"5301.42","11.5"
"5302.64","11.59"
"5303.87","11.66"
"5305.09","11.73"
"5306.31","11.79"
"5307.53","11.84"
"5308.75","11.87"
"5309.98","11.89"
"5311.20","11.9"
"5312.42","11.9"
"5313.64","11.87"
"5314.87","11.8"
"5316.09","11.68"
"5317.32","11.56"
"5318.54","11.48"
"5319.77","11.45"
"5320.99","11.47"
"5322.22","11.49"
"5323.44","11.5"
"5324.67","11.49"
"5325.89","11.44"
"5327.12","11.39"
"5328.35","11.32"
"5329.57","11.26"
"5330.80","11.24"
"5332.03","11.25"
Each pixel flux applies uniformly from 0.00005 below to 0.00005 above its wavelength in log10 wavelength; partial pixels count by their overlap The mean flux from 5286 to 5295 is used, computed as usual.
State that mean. 11.7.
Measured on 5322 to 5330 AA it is 11.4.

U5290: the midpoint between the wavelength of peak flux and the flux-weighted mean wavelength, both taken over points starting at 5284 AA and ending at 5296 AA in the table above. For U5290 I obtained 5292.0 AA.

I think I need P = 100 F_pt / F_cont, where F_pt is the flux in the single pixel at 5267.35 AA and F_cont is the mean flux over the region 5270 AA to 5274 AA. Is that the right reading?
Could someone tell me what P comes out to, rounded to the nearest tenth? 99.4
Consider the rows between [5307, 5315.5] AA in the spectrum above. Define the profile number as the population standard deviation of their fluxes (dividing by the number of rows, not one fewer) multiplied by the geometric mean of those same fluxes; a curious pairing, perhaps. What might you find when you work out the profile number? 0.40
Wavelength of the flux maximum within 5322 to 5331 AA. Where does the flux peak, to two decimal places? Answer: 5323.44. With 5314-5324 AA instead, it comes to 5314.87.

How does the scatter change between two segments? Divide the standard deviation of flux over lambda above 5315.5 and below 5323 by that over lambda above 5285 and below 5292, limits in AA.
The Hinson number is 1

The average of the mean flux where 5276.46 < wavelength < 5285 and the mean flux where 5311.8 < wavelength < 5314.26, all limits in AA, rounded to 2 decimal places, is 11.74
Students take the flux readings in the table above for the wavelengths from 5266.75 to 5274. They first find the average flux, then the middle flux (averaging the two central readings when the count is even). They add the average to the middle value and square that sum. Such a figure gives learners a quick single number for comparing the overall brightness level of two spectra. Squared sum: 500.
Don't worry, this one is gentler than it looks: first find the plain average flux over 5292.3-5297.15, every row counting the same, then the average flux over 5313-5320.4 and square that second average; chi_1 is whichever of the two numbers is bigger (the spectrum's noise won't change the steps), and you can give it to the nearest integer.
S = 135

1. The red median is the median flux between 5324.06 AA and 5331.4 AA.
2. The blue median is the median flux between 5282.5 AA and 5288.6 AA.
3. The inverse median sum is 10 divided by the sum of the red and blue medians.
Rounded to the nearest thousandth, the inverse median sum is 0.437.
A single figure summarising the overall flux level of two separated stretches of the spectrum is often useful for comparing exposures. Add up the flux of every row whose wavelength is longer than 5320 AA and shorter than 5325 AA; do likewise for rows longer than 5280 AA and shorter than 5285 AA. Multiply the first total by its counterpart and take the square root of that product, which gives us 46.1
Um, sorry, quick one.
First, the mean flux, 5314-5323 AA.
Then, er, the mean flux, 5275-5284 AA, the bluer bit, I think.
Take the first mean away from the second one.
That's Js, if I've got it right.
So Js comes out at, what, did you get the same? 0.02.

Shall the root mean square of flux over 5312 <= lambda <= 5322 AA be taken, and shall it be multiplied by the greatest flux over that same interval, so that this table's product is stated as 139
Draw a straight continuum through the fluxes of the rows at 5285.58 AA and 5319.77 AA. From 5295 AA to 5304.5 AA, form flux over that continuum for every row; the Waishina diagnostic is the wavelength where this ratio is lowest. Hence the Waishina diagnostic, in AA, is 5298.98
